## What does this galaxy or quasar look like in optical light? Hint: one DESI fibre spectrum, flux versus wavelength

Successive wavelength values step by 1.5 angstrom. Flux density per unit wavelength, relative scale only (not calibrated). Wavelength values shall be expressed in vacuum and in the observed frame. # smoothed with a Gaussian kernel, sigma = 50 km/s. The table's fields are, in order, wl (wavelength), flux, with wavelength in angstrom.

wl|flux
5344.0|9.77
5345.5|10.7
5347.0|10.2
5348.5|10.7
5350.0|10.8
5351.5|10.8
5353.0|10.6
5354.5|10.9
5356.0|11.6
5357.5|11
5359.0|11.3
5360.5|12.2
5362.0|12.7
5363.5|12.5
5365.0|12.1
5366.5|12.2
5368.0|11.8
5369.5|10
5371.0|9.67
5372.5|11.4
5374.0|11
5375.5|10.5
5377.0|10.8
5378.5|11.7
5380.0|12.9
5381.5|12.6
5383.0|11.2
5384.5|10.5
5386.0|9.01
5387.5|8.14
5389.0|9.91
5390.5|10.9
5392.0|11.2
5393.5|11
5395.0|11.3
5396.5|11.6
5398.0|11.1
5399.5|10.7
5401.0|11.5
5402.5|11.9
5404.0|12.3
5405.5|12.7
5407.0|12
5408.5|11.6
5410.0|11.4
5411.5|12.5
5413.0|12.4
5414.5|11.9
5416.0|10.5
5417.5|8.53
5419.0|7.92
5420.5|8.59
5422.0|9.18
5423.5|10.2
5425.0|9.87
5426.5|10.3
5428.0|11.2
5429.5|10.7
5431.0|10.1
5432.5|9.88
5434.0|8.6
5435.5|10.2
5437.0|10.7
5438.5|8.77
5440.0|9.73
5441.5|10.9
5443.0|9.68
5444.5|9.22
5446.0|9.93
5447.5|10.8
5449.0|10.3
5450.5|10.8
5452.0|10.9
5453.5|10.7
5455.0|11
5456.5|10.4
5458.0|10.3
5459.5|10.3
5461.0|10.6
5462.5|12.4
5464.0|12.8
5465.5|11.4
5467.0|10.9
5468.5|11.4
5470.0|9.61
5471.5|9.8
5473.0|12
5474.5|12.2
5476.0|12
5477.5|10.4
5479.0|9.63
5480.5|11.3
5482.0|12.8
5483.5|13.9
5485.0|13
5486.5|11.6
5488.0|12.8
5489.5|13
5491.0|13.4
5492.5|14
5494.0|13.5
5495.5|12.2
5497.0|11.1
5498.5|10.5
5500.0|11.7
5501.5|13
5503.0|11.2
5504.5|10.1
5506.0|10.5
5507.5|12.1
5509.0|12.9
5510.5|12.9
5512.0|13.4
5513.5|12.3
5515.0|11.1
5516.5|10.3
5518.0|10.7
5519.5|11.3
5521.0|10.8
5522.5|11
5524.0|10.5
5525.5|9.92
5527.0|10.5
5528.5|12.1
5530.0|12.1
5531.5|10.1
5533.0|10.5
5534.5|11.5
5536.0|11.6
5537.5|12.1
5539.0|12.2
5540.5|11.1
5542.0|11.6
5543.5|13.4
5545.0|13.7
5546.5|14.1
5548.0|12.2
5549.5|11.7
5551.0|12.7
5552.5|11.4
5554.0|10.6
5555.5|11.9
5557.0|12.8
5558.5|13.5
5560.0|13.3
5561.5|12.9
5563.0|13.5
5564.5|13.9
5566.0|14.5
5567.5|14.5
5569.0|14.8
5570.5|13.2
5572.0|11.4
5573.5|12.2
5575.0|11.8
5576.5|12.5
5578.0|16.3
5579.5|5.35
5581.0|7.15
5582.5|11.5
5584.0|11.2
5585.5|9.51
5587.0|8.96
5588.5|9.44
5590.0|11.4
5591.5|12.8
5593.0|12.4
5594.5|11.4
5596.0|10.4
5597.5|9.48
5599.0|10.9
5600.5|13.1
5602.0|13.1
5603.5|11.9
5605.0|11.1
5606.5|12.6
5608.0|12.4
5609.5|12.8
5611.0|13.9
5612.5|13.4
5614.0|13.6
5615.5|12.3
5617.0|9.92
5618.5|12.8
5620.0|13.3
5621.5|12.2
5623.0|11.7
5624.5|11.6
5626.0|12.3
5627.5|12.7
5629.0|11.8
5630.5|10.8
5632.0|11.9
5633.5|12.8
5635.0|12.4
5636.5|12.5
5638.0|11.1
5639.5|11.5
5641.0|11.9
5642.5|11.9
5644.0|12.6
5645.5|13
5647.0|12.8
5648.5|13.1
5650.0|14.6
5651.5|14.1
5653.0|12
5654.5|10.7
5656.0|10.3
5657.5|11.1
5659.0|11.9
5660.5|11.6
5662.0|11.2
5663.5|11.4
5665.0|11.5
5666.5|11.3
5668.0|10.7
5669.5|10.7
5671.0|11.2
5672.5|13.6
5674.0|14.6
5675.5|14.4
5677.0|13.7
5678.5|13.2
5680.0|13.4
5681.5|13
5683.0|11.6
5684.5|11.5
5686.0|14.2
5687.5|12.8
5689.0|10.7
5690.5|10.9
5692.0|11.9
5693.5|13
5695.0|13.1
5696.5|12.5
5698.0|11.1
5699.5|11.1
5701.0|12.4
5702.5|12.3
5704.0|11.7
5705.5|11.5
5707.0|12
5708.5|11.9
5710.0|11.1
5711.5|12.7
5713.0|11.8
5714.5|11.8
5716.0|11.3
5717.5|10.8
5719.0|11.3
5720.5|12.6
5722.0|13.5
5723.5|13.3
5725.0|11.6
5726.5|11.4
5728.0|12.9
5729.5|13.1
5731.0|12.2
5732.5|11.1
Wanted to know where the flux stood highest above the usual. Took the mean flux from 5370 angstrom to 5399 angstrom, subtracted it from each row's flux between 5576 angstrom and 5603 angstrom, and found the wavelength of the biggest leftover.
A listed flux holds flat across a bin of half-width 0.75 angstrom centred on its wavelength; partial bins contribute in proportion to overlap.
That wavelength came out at 5578.0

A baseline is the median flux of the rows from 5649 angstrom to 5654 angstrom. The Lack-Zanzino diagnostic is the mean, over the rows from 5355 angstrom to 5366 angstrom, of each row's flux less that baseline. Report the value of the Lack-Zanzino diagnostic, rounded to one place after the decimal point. -2.2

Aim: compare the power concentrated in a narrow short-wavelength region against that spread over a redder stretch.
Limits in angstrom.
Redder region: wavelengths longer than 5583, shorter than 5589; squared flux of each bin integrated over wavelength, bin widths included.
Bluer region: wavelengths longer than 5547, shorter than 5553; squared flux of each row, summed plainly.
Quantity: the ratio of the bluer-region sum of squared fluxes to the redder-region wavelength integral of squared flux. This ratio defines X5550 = 1.0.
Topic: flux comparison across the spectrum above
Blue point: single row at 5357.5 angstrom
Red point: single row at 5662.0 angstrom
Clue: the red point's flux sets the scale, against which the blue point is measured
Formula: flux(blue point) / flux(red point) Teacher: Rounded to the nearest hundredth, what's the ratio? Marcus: 0.98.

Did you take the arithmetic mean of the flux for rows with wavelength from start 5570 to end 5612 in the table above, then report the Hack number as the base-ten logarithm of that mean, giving 1.058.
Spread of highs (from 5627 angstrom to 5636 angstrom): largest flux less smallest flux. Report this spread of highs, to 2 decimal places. 2.00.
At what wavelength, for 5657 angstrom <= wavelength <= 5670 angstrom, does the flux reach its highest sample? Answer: 5659.0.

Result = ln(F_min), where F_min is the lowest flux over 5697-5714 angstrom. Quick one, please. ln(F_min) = 2.41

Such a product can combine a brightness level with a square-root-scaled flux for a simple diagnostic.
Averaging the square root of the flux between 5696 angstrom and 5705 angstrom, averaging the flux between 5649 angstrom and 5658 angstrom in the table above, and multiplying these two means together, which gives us 42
